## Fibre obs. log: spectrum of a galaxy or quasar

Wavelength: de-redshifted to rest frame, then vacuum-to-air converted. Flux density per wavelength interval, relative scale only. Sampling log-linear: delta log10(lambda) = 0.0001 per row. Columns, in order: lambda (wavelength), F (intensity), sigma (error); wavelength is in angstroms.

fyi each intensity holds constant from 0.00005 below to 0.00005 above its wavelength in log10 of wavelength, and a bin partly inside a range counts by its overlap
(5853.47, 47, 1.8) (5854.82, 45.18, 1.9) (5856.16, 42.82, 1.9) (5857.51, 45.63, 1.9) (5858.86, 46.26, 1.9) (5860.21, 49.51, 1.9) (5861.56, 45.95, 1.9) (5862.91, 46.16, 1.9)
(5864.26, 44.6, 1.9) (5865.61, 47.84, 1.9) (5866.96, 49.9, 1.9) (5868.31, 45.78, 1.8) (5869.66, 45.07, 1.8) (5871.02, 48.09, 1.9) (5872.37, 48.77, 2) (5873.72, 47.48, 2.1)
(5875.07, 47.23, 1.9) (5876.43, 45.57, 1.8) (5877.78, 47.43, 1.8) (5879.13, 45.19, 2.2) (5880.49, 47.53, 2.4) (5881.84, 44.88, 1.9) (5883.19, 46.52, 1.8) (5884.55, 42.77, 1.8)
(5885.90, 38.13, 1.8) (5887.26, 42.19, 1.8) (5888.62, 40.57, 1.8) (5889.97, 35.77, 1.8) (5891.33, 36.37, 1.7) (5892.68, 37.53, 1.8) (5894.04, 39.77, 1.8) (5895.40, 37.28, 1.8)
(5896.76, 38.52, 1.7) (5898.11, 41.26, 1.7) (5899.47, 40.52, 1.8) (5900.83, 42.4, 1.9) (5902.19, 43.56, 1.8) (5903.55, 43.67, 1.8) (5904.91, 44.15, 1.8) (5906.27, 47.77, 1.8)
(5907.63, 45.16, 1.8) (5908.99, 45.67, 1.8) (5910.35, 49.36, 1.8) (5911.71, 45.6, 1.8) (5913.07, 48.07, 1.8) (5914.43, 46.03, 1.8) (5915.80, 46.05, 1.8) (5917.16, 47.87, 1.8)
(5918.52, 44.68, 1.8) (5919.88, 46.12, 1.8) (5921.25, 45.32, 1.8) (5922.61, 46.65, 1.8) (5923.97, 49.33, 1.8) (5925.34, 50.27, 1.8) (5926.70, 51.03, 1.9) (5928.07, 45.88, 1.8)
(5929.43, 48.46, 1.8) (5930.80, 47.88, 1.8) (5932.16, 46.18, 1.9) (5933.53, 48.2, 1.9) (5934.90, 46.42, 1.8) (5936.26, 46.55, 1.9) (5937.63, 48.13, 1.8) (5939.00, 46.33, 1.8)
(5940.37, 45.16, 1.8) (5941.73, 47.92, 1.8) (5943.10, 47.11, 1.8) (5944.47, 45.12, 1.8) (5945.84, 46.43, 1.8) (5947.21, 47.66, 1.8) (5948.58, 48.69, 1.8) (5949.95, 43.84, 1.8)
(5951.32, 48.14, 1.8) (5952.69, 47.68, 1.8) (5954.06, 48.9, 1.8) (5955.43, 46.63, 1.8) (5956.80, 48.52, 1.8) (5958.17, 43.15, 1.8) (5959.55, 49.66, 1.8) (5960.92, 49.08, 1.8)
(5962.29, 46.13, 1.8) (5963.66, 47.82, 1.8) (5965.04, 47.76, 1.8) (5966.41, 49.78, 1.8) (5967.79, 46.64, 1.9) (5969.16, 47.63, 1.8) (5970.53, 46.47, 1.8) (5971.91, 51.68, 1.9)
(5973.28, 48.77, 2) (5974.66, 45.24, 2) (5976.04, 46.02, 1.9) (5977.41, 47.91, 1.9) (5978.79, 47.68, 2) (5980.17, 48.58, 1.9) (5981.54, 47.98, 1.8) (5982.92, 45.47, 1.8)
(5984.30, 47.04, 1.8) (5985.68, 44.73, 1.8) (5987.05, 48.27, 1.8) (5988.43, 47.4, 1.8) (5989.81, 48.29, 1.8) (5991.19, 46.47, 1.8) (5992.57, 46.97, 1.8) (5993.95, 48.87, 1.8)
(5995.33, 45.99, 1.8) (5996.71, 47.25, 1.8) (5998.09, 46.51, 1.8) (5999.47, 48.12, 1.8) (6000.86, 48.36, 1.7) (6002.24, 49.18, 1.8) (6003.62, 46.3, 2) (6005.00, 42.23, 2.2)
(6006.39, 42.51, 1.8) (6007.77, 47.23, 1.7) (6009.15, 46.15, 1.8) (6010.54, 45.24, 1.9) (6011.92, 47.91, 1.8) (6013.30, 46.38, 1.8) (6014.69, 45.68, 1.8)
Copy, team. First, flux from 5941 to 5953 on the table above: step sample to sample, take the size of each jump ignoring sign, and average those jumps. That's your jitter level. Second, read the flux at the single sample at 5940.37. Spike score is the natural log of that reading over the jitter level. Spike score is 3.1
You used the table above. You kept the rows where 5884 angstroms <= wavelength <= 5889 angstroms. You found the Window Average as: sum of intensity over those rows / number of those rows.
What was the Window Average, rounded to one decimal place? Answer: 40.9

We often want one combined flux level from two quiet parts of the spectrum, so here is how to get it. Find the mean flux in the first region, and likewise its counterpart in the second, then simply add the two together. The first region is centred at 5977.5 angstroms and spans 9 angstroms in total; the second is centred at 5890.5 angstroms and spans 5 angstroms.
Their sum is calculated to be 85.0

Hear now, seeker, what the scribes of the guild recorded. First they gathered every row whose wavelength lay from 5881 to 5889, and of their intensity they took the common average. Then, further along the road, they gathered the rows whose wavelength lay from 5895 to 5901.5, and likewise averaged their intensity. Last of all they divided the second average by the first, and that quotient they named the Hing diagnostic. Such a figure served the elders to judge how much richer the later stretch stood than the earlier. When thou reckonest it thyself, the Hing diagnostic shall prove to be 0.94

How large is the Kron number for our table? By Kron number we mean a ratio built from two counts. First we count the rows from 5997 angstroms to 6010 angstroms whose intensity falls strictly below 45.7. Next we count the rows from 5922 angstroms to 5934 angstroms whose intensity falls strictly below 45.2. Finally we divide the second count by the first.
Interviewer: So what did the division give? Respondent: 0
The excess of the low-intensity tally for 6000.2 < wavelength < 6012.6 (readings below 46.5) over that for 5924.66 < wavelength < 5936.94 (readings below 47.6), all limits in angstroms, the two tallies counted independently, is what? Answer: 1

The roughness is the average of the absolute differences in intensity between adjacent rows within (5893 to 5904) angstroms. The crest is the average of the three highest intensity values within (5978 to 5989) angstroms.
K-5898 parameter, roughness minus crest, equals -46.8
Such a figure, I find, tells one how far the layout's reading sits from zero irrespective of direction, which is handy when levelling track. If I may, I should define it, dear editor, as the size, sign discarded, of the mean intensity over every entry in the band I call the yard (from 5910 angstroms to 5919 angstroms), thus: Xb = 46.8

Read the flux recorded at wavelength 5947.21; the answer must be 47.66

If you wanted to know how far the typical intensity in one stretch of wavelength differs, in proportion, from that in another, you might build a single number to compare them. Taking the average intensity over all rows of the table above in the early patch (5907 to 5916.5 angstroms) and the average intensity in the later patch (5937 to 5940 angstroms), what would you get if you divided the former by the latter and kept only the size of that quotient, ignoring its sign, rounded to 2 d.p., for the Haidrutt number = 0.99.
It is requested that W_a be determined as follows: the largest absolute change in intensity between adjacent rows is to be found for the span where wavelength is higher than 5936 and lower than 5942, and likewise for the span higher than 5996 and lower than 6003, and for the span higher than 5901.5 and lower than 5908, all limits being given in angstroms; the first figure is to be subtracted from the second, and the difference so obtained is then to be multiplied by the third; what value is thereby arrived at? -4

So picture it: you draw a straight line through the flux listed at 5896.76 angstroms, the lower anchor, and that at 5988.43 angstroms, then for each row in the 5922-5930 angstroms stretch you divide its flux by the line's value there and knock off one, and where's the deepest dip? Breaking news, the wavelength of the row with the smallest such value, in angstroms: 5928.07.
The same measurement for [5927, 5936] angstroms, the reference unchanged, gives 5934.90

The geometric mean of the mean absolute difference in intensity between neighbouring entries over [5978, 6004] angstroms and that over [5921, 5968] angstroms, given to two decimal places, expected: 1.79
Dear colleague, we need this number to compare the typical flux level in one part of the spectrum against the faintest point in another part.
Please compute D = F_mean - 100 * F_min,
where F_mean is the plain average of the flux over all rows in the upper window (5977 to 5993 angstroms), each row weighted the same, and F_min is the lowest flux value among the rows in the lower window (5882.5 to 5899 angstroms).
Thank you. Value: -3530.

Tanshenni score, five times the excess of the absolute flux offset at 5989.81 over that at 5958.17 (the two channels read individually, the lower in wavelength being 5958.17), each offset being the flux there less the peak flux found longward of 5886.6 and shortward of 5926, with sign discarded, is -26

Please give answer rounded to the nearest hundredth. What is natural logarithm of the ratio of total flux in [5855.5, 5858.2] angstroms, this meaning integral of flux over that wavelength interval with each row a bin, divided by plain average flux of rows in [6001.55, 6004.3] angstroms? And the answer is 0.92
